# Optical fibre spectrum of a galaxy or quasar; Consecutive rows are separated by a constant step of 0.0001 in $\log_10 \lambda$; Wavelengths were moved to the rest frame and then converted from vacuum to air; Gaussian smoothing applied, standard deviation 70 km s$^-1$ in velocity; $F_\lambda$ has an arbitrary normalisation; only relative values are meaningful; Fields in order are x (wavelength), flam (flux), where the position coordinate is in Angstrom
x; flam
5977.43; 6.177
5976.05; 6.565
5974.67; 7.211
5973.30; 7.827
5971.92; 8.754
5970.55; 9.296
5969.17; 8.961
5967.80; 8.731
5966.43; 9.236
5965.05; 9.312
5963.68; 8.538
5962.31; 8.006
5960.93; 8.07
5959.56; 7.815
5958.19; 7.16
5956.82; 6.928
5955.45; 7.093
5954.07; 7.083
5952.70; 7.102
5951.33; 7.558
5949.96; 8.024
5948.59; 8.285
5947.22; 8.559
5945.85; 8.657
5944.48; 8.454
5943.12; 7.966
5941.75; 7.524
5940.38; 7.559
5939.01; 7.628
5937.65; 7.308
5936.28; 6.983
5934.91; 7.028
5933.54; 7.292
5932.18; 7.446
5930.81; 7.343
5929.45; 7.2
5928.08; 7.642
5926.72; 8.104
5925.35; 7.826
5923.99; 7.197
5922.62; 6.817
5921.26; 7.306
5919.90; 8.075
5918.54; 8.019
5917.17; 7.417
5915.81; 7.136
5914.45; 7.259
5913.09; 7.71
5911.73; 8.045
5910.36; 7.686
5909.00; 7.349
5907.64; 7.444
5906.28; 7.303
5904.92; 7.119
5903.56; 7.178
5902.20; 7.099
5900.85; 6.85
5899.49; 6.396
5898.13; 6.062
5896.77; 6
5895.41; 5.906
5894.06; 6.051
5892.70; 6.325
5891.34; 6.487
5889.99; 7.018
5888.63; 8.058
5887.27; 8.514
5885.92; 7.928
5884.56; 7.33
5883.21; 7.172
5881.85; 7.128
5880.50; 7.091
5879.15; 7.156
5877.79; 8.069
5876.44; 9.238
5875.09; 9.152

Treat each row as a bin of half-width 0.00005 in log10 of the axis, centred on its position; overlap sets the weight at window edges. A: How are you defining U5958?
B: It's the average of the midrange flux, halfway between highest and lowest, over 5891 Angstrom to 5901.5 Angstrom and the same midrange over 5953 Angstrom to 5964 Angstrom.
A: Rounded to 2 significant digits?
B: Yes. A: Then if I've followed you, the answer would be 7.1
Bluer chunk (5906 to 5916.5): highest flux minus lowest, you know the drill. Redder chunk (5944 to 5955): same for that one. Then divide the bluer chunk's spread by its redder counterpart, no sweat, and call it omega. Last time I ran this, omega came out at 0.58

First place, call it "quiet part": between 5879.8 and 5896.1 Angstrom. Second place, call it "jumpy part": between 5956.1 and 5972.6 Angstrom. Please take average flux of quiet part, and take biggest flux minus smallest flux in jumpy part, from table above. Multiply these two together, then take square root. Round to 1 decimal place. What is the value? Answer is 4.1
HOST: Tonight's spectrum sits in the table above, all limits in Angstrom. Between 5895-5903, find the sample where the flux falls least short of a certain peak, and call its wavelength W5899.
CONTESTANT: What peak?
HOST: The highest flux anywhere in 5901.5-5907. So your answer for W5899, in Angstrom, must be 5902.20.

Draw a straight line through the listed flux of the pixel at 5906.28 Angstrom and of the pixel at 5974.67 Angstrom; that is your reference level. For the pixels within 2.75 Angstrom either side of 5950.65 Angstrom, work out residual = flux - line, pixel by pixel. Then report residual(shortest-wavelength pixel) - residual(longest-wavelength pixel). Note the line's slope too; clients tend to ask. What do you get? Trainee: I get 1.2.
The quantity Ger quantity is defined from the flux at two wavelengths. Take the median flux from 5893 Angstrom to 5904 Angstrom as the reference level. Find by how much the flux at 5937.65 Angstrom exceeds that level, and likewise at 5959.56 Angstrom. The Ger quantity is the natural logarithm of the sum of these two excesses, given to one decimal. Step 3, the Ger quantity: 1.0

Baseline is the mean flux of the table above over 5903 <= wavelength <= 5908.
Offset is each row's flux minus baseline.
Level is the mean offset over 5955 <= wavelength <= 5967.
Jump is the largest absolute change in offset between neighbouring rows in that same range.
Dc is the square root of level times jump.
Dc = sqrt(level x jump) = 0.77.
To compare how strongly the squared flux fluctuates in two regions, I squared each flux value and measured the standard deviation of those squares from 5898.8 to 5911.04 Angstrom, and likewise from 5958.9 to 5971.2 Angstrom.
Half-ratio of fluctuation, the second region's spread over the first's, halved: 1.0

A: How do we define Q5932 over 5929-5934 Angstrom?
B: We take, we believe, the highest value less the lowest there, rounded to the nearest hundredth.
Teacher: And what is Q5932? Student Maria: 0.25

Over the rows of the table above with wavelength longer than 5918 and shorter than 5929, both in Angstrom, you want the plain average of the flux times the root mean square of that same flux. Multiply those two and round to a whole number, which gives 58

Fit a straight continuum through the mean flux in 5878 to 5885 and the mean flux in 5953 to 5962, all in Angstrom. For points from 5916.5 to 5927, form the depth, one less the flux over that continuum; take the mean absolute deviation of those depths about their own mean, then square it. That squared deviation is 0.003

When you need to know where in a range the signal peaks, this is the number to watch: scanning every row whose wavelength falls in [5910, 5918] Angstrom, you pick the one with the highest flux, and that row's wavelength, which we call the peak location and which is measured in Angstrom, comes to 5911.73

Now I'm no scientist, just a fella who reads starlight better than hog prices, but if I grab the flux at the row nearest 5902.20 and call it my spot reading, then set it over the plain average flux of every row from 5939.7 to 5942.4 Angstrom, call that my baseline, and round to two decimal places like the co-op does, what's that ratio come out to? 0.94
